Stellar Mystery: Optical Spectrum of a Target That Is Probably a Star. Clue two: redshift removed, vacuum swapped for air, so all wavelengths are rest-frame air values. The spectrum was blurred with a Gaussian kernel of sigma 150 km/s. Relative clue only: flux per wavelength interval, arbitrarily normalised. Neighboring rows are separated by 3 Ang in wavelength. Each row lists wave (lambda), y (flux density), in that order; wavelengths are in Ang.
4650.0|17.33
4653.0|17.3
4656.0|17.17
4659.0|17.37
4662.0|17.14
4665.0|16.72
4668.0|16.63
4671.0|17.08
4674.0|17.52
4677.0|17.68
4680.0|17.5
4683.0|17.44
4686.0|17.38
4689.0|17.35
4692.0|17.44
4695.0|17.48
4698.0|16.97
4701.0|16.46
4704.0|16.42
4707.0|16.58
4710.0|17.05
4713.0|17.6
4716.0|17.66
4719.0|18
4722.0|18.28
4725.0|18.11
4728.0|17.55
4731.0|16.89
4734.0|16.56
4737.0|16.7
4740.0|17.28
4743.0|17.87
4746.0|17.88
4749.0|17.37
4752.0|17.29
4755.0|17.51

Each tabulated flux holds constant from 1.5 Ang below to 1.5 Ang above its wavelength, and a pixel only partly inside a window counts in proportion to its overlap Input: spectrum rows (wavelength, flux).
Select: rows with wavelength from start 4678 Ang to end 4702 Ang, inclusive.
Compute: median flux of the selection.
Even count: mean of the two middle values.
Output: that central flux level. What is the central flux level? 17.4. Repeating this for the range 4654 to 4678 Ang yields 17.2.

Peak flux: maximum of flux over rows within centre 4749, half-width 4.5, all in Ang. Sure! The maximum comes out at 17.88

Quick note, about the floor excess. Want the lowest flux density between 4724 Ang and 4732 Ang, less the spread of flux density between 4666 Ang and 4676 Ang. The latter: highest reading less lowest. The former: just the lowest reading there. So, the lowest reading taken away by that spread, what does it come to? 16.0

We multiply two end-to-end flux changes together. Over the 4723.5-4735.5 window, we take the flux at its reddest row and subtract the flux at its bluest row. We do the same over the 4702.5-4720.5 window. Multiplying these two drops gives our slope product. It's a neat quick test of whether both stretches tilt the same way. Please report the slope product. -2.4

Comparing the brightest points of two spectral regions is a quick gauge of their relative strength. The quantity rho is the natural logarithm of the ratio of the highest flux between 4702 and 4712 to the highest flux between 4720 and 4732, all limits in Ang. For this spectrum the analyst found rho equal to -0.07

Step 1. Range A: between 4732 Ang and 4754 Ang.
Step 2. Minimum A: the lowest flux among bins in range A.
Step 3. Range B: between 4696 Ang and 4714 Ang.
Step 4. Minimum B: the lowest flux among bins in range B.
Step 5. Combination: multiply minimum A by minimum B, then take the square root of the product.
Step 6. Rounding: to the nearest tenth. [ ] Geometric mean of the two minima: 16.5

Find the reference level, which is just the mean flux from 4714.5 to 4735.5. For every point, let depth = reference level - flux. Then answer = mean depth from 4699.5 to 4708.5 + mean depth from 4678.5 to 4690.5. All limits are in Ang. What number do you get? 1.25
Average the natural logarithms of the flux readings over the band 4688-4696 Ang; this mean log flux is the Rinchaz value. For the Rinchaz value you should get 2.86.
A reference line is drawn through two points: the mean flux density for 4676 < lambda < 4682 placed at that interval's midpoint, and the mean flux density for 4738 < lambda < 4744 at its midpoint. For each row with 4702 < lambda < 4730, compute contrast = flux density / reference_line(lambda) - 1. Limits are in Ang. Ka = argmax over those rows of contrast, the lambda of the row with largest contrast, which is 4722.0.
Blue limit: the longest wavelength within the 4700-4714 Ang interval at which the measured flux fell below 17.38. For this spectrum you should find 4710.0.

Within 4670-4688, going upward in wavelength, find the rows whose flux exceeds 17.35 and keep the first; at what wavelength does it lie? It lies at 4674.0 Ang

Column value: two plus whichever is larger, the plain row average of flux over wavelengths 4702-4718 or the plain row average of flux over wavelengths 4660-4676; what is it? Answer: 19.1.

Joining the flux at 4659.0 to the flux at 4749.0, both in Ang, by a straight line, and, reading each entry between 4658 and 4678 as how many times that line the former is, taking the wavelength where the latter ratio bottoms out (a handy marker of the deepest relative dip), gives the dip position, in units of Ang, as 4668.0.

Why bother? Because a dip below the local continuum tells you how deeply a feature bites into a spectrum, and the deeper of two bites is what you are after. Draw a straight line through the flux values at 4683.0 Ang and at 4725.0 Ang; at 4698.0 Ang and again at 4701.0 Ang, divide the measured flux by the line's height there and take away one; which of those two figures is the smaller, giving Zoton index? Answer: -0.07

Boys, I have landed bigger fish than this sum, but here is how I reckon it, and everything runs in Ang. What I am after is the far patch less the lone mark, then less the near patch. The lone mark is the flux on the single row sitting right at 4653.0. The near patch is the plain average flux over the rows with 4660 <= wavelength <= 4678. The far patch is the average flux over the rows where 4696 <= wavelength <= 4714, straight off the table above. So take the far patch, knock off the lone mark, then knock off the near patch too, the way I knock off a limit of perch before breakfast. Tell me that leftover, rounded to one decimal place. -17.6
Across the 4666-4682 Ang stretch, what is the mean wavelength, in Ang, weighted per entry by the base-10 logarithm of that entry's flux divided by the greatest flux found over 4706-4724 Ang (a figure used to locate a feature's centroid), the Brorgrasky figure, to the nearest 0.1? 4672.5 Ang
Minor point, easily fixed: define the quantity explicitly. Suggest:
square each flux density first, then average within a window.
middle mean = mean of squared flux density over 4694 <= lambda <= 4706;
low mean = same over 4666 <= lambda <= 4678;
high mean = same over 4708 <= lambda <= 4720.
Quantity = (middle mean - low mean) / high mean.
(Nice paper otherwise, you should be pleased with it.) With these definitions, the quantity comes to -0.04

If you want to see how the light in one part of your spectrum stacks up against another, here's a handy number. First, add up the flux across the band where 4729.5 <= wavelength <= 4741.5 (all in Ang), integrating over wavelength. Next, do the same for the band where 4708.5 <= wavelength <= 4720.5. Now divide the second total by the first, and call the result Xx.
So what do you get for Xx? 1.04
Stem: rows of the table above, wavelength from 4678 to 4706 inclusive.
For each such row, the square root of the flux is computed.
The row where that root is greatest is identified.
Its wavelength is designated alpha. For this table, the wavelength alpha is 4680.0 Ang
